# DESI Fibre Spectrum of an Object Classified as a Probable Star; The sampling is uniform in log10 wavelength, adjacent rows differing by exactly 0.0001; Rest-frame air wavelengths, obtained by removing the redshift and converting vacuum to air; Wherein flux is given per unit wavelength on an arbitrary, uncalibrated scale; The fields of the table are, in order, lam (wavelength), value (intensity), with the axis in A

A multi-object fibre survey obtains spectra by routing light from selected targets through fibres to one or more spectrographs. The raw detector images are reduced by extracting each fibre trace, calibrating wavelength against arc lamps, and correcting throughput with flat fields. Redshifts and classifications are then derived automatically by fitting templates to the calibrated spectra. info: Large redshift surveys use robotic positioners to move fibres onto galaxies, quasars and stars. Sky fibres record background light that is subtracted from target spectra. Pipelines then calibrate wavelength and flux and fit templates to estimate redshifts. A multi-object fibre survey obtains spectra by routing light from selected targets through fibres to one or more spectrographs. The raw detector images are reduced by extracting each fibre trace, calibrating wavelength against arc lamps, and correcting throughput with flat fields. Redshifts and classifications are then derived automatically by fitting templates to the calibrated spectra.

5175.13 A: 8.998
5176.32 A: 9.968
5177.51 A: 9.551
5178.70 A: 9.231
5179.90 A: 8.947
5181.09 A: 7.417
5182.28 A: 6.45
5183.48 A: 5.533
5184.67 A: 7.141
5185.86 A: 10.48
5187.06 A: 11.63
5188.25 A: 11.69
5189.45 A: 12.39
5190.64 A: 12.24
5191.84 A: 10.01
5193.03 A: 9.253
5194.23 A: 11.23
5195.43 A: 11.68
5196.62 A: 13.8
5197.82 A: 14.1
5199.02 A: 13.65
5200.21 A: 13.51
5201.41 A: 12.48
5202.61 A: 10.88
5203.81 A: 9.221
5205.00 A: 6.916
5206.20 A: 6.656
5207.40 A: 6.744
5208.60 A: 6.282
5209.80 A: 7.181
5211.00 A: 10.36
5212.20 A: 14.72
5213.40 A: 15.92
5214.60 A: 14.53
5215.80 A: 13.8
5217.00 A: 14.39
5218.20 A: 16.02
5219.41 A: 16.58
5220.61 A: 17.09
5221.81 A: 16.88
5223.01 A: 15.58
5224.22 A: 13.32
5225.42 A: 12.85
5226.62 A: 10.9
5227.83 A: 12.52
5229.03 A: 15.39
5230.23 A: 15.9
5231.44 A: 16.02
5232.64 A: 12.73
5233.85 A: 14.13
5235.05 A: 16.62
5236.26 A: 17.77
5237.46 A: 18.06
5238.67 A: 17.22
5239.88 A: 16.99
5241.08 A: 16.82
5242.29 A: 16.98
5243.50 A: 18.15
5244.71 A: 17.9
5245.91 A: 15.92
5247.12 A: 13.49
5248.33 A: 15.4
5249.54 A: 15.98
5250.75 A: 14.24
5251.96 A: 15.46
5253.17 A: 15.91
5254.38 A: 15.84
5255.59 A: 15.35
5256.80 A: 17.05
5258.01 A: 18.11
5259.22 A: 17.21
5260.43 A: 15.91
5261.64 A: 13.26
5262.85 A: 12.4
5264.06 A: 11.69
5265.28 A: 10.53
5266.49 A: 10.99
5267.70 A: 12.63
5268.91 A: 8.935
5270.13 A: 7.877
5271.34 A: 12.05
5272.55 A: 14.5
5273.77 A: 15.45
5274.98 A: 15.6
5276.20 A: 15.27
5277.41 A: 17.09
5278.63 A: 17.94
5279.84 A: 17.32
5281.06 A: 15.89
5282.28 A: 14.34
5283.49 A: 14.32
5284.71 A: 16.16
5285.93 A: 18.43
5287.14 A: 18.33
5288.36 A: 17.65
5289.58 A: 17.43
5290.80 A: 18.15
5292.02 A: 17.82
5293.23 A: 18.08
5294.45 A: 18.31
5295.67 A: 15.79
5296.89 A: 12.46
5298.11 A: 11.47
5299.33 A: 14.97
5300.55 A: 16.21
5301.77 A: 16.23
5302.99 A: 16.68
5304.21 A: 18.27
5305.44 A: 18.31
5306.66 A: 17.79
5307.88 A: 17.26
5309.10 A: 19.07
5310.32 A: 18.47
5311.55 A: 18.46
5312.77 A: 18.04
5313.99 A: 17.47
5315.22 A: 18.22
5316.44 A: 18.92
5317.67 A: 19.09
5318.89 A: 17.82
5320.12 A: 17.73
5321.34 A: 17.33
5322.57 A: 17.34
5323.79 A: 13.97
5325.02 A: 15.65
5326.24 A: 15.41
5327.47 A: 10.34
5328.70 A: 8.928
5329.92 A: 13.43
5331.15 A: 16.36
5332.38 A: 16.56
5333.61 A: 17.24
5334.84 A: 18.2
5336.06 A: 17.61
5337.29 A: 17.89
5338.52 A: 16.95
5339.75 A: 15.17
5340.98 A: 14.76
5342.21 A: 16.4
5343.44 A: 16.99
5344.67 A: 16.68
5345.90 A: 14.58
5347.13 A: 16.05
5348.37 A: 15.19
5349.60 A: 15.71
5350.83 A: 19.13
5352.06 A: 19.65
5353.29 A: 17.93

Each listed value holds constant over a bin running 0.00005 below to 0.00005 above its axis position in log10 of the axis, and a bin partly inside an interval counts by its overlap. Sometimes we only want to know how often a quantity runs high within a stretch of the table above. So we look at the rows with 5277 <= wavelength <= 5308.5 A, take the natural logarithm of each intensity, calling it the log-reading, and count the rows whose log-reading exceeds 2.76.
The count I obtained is 20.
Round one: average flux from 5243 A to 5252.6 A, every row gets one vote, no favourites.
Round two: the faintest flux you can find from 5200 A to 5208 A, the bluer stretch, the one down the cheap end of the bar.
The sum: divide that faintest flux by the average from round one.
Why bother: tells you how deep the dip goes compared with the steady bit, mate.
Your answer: 0.42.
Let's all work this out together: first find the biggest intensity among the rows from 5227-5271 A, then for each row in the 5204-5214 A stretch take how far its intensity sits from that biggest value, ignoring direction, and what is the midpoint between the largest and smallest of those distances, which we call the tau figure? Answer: 7.0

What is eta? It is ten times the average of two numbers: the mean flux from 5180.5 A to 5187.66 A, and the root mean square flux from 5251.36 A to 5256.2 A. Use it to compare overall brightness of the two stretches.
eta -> 119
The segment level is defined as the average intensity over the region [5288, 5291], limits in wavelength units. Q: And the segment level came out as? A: 17.7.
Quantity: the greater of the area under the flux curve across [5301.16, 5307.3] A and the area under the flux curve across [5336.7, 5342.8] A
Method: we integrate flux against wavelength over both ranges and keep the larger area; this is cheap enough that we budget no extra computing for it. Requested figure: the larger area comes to 107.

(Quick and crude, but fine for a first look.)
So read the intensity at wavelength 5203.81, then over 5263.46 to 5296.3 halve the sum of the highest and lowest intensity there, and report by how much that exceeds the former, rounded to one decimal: 3.9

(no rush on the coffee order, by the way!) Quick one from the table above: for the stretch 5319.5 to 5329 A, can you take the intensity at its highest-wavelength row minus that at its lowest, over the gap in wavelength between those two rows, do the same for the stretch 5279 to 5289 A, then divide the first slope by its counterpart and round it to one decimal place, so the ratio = -26.5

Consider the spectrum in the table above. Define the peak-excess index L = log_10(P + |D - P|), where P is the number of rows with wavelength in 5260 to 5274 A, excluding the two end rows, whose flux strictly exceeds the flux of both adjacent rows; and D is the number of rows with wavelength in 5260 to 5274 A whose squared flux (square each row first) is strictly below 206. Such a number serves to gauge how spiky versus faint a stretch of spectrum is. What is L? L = 0.95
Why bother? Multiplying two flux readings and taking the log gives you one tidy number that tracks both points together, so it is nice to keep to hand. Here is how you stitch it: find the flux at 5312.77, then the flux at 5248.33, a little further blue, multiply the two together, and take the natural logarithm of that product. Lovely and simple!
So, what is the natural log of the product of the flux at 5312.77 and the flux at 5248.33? 5.6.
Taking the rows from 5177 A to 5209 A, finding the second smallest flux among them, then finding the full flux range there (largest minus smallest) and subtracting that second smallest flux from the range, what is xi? 2.3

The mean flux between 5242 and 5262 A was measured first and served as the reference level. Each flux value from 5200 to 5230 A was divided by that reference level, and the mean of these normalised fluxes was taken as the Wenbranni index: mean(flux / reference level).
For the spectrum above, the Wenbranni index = 0.78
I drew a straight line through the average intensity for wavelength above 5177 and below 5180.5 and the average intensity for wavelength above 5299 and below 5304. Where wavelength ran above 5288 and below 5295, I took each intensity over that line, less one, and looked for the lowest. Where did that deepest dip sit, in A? 5289.58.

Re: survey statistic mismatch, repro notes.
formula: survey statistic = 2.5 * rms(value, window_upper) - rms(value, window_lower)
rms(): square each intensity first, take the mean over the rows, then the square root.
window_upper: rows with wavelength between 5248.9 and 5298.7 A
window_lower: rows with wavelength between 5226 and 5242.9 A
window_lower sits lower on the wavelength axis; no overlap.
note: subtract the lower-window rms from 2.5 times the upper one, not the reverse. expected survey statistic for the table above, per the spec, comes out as 23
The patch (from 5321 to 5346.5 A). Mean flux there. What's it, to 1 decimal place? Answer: 15.6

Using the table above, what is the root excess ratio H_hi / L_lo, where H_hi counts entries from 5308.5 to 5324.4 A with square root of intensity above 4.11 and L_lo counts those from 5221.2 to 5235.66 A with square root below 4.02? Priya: 1.2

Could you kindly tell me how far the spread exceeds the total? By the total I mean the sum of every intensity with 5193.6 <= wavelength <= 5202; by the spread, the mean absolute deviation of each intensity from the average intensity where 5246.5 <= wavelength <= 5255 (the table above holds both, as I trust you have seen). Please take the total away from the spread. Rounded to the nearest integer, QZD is -90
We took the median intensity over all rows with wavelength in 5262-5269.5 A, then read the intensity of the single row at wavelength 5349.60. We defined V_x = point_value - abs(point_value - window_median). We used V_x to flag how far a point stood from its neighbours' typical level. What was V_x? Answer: 11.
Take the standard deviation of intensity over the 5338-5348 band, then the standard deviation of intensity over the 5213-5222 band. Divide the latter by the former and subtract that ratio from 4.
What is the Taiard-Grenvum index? 2.7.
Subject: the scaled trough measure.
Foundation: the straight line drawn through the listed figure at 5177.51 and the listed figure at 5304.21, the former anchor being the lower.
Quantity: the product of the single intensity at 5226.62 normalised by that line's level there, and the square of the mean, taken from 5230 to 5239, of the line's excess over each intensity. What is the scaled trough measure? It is 6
